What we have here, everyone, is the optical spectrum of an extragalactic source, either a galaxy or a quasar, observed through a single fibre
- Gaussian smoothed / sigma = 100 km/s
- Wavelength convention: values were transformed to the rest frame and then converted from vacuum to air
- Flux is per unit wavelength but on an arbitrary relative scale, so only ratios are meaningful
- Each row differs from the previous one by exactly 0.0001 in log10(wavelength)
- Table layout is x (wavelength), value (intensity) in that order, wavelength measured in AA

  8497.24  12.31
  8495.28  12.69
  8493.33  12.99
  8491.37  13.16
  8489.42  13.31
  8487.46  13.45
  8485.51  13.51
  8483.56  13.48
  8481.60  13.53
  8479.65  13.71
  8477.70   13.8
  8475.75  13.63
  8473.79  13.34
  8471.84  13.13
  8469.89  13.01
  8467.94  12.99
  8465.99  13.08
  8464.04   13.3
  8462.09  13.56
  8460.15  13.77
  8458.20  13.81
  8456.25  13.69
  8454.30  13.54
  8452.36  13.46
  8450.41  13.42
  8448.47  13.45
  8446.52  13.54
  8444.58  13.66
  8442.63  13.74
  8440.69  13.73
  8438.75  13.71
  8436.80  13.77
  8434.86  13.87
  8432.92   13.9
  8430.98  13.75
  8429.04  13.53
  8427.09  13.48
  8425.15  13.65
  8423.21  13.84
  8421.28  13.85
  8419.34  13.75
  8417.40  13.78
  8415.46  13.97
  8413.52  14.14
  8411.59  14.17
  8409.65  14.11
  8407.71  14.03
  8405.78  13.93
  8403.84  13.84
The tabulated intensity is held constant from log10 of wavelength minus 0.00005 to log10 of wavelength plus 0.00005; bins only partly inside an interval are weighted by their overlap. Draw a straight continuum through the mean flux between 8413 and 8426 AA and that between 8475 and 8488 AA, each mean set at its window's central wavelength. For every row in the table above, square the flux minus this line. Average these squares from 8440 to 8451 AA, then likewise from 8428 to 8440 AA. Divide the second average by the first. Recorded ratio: 0.48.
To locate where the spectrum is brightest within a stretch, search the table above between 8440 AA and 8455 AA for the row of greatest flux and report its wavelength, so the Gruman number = 8442.63 AA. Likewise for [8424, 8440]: 8432.92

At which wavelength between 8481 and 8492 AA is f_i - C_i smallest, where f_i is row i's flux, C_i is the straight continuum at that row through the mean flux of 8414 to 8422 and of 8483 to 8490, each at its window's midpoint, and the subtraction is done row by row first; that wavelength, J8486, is 8491.37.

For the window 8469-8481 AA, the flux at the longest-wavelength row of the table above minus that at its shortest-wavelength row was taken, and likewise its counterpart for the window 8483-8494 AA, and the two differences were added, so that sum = 0.2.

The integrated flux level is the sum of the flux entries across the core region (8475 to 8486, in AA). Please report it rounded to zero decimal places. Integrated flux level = 82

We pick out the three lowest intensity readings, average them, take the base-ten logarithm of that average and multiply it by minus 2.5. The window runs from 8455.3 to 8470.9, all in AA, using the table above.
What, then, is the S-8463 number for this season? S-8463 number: -2.79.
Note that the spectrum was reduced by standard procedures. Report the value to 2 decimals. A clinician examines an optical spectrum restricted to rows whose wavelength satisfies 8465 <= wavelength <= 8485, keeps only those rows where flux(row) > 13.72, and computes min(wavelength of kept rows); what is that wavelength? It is 8477.70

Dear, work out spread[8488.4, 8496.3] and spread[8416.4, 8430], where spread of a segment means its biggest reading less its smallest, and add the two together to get 0.99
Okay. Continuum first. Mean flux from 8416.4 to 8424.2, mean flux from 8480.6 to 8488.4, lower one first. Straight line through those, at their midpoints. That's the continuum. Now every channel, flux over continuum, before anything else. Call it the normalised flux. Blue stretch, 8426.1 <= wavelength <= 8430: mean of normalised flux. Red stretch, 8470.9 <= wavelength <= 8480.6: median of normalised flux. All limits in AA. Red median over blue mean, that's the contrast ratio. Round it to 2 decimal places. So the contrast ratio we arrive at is 1.03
